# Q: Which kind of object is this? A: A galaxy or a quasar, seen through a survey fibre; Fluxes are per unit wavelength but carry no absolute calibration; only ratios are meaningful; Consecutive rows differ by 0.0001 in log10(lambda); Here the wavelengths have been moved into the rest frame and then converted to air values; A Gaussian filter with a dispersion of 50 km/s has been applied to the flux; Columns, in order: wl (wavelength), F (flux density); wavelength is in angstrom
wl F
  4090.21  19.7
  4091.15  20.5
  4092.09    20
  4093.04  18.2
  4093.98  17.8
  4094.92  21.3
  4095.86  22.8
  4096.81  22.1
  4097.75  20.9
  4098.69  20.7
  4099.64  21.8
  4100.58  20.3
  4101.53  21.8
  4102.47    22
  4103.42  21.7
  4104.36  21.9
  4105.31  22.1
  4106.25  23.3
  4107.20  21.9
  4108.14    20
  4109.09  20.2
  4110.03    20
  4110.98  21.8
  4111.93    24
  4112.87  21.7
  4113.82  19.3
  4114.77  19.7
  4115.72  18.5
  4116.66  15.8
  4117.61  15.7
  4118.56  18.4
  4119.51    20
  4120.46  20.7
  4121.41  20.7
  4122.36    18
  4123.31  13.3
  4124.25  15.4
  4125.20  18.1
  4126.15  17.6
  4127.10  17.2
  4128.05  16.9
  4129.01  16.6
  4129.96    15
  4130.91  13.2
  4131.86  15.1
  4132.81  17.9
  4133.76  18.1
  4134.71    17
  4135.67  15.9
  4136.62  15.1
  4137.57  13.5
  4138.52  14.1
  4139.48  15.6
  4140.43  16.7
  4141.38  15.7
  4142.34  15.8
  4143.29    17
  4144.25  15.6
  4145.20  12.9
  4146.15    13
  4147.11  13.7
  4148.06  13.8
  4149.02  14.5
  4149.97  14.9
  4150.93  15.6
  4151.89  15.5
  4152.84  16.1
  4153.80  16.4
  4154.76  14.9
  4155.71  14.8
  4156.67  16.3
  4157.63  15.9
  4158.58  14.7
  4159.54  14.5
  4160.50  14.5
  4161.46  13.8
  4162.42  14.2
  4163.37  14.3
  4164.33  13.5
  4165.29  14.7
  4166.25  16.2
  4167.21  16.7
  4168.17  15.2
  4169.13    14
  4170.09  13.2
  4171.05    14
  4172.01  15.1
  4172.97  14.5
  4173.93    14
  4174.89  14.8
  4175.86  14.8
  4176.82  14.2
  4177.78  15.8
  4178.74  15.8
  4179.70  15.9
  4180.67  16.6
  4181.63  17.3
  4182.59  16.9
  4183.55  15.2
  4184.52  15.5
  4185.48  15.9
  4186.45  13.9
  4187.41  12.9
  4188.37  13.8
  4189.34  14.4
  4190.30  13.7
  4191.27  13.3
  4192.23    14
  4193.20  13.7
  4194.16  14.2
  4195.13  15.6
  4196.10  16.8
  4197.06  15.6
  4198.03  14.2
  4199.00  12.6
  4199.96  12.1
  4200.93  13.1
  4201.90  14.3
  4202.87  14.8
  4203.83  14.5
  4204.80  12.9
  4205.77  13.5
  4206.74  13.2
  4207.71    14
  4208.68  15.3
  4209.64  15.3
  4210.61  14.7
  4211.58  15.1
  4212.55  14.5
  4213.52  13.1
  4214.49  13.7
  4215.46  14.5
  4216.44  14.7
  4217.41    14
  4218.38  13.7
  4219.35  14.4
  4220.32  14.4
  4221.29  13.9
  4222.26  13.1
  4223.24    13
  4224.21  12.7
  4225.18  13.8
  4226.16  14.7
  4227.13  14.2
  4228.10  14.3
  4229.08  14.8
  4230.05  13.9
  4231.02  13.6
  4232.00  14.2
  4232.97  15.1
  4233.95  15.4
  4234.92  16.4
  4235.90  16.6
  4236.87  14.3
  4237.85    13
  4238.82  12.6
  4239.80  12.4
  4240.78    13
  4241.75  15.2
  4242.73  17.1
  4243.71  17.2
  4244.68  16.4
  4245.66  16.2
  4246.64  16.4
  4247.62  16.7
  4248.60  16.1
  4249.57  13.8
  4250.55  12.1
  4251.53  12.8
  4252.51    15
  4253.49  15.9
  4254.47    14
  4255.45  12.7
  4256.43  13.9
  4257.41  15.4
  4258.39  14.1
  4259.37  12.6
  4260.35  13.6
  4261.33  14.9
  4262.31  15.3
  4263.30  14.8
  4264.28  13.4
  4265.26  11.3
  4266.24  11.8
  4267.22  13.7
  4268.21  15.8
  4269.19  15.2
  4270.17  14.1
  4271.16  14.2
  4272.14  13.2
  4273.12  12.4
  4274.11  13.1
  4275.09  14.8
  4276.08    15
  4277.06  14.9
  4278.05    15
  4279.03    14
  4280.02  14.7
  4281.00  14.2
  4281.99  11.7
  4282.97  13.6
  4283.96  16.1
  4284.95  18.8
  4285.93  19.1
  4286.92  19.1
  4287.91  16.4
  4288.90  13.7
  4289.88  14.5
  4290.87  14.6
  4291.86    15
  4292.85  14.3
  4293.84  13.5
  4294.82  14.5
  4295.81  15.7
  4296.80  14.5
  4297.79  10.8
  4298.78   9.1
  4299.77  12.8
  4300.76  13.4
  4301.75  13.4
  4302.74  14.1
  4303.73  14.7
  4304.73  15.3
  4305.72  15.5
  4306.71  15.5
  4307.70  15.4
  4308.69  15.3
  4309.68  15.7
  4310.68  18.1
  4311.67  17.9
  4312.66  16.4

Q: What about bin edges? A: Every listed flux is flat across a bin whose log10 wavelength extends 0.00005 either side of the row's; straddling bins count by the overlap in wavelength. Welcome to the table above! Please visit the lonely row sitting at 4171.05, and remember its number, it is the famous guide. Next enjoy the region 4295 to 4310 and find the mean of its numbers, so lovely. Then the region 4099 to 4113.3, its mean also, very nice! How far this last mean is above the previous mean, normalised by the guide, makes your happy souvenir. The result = 0.54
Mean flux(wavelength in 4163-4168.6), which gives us 15.1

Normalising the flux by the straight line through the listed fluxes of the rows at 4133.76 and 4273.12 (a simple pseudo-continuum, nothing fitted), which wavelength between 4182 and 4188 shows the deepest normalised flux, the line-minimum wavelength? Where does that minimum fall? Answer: 4187.41 angstrom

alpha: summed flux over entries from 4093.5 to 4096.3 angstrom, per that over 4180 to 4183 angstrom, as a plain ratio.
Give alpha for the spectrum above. 1.22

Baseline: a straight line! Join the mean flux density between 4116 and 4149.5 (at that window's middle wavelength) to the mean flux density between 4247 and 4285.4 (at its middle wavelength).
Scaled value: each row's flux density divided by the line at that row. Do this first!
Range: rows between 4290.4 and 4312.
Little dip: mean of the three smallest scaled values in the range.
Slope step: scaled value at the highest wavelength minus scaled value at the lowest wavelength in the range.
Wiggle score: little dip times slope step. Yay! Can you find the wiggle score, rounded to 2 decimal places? 0.21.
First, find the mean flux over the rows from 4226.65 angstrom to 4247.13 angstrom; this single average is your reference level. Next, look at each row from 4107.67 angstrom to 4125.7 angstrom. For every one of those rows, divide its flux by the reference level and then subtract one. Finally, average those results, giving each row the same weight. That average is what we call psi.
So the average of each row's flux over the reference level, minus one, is 0.28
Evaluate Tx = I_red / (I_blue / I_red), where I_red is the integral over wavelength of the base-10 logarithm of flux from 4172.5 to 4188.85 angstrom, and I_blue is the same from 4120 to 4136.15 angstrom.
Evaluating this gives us 18.8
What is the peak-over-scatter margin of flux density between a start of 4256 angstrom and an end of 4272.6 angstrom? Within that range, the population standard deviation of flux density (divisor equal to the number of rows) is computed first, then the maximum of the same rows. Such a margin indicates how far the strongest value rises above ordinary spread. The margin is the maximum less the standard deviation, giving 14.6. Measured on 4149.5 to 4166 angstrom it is 15.6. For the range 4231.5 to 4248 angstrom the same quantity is 15.6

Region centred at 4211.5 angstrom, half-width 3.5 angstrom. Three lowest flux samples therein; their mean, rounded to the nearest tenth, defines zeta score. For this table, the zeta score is 13.8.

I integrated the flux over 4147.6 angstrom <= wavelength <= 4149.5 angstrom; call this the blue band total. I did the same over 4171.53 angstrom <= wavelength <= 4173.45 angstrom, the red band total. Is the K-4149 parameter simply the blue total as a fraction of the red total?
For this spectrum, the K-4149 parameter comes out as 0.95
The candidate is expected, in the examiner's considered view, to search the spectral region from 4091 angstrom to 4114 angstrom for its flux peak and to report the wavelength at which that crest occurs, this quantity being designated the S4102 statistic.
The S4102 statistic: 4111.93 angstrom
